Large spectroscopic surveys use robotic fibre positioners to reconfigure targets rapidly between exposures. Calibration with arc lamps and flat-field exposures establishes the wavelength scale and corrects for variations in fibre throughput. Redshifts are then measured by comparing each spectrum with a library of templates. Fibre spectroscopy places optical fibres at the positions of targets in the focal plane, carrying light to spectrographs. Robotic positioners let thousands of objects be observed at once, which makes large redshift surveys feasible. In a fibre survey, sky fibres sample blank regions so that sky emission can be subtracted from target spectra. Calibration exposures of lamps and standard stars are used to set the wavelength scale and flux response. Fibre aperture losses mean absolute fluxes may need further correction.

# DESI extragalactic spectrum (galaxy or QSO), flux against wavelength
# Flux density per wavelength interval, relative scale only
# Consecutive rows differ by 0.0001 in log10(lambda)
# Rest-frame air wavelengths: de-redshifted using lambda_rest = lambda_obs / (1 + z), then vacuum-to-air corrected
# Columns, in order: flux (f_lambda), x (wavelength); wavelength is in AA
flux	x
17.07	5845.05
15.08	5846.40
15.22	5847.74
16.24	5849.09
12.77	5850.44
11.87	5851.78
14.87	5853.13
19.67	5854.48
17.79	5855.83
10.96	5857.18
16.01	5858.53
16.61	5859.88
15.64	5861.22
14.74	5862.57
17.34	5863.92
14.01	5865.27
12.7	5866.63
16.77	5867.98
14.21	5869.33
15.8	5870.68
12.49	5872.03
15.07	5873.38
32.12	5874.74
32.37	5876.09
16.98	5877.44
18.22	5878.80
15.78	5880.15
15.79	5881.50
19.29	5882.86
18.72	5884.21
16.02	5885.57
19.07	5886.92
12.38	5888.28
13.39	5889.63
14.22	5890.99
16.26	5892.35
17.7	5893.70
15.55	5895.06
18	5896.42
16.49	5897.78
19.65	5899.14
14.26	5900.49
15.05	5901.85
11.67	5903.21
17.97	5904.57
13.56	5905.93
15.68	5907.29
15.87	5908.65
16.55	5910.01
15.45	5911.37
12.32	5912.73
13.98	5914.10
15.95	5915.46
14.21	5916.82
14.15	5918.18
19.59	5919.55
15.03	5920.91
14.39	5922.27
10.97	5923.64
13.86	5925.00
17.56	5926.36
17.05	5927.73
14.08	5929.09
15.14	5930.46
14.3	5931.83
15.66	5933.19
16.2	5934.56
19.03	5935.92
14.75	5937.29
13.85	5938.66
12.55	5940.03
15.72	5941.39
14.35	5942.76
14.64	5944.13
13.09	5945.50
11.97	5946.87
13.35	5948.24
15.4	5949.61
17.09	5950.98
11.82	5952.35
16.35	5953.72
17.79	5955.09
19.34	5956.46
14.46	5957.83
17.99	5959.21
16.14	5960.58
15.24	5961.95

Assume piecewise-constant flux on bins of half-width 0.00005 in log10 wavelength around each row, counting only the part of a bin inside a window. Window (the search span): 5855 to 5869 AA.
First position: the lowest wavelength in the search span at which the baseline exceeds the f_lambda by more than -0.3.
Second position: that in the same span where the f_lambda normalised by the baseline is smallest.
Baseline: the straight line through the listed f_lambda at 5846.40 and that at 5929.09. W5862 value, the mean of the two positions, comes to 5857.2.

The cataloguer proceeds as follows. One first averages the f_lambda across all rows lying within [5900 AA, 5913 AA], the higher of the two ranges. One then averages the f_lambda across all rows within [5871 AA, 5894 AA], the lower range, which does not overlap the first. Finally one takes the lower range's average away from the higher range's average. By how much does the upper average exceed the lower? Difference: -3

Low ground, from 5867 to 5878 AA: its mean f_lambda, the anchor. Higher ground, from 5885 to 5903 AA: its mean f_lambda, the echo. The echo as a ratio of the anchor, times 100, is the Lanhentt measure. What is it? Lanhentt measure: 82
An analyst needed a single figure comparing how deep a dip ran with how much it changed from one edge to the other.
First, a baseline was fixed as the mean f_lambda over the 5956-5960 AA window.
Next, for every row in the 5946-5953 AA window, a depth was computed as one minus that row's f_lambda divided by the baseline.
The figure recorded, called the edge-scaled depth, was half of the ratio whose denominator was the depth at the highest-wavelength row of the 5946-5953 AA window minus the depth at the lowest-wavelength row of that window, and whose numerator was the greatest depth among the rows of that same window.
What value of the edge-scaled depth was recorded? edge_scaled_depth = 18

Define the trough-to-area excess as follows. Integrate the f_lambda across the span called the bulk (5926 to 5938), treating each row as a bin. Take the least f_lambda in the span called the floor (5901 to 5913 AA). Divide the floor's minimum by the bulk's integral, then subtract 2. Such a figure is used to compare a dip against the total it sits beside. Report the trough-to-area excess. -1.94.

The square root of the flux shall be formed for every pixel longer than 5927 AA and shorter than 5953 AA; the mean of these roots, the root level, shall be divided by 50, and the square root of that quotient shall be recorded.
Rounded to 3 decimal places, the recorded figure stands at 0.277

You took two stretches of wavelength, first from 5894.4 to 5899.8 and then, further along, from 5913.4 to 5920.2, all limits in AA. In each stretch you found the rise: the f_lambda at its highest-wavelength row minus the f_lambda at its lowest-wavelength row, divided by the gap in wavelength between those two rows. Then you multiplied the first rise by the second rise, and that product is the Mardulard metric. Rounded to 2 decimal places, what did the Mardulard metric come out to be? 1.03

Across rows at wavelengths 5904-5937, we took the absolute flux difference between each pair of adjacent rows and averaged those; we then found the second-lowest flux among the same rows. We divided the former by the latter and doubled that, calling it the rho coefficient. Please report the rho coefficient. 0.34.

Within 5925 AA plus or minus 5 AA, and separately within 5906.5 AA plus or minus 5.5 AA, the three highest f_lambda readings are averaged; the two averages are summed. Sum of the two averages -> 33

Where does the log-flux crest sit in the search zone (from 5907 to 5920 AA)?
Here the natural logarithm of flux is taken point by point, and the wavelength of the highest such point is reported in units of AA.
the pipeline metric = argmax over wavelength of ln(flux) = 5919.55 AA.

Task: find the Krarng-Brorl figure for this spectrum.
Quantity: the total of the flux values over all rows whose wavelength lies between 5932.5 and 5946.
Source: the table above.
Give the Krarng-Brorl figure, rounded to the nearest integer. 150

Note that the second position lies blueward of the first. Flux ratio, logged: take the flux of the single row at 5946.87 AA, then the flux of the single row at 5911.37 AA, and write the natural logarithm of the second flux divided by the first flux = 0.26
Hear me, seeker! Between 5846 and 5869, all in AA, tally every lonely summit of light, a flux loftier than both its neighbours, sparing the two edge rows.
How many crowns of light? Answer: 4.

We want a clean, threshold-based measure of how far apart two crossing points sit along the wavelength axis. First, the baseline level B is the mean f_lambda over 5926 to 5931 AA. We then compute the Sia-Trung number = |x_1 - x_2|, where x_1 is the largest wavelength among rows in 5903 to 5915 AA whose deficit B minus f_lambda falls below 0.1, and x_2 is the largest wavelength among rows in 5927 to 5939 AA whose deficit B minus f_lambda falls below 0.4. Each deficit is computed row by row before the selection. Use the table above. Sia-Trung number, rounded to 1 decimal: 25.9 AA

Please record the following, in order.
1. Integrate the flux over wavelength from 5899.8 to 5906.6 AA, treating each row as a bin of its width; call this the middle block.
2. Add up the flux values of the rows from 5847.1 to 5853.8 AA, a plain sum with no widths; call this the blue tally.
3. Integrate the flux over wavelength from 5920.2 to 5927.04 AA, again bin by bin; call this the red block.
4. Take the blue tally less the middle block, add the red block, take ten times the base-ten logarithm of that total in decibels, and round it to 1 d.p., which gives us 18.5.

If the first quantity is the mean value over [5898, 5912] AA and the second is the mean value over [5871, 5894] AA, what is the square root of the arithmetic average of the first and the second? 4.10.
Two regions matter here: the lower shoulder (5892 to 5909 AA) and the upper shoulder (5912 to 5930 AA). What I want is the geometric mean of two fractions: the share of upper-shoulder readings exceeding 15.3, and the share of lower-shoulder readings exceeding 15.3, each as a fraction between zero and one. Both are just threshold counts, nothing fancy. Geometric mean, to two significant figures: 0.46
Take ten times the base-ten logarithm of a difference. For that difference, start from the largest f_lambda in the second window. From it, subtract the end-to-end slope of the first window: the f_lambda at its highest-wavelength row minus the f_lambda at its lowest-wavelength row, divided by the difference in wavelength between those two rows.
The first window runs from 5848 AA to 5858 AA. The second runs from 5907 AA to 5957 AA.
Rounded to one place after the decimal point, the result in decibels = 13.1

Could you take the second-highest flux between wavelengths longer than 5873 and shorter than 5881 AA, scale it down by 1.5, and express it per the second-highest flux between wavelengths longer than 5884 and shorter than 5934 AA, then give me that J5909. 1.09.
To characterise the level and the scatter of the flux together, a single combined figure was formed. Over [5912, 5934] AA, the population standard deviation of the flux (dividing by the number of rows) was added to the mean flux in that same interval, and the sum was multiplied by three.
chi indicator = 50.6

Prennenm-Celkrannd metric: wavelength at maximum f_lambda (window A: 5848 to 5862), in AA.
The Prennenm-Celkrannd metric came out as 5854.48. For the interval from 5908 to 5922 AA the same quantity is 5919.55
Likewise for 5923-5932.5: 5926.36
